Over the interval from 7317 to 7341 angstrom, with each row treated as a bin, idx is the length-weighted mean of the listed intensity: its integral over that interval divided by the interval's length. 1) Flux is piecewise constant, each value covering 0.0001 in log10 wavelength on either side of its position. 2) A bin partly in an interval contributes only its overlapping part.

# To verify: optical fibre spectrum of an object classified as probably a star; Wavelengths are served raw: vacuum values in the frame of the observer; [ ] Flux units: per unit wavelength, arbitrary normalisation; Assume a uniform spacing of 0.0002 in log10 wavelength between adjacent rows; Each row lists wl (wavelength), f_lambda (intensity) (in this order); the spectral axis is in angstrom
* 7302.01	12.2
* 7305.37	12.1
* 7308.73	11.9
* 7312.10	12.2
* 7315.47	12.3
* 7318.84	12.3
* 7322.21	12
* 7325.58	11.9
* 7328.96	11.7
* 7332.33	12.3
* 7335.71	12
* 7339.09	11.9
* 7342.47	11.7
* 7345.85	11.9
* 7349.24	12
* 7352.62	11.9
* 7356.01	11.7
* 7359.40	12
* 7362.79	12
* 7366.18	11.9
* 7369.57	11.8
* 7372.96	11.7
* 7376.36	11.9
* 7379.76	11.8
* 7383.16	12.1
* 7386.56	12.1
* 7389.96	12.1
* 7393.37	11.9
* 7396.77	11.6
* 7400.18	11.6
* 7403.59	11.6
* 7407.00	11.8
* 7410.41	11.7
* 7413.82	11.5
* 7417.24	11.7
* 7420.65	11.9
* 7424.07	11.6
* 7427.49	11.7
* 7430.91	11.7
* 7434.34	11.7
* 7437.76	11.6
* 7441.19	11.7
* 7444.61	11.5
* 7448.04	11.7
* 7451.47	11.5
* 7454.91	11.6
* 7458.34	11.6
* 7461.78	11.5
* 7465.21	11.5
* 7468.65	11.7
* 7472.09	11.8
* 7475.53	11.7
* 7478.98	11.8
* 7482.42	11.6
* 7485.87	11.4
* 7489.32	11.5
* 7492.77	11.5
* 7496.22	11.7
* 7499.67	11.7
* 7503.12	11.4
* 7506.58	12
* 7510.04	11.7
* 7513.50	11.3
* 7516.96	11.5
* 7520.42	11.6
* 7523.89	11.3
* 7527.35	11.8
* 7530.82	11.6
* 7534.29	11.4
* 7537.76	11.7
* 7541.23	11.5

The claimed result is 12.01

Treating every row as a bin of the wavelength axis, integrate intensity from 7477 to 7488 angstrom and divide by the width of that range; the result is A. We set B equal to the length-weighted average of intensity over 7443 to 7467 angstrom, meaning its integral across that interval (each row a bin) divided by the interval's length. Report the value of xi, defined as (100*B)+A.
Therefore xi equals 1167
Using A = 11.59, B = 11.6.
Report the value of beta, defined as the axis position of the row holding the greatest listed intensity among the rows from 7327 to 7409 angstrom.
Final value 7332.33 angstrom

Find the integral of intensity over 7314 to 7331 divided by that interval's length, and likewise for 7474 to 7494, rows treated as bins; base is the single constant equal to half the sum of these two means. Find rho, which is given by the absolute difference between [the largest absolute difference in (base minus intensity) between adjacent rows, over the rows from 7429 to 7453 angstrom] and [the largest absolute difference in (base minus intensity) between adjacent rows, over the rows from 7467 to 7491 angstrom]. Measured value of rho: 0.00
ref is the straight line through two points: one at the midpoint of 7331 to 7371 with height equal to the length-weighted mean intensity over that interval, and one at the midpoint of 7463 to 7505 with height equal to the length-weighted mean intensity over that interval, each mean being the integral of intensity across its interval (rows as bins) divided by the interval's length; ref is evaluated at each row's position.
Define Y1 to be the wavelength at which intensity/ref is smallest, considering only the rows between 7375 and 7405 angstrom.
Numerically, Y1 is 7396.77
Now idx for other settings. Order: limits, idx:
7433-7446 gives 11.63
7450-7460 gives 11.56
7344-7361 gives 11.89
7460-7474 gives 11.63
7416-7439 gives 11.70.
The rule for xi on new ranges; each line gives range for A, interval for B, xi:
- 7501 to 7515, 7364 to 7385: 1199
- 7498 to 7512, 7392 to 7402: 1181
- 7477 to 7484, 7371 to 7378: 1192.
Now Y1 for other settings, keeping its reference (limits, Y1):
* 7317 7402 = 7328.96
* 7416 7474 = 7444.61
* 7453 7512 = 7485.87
